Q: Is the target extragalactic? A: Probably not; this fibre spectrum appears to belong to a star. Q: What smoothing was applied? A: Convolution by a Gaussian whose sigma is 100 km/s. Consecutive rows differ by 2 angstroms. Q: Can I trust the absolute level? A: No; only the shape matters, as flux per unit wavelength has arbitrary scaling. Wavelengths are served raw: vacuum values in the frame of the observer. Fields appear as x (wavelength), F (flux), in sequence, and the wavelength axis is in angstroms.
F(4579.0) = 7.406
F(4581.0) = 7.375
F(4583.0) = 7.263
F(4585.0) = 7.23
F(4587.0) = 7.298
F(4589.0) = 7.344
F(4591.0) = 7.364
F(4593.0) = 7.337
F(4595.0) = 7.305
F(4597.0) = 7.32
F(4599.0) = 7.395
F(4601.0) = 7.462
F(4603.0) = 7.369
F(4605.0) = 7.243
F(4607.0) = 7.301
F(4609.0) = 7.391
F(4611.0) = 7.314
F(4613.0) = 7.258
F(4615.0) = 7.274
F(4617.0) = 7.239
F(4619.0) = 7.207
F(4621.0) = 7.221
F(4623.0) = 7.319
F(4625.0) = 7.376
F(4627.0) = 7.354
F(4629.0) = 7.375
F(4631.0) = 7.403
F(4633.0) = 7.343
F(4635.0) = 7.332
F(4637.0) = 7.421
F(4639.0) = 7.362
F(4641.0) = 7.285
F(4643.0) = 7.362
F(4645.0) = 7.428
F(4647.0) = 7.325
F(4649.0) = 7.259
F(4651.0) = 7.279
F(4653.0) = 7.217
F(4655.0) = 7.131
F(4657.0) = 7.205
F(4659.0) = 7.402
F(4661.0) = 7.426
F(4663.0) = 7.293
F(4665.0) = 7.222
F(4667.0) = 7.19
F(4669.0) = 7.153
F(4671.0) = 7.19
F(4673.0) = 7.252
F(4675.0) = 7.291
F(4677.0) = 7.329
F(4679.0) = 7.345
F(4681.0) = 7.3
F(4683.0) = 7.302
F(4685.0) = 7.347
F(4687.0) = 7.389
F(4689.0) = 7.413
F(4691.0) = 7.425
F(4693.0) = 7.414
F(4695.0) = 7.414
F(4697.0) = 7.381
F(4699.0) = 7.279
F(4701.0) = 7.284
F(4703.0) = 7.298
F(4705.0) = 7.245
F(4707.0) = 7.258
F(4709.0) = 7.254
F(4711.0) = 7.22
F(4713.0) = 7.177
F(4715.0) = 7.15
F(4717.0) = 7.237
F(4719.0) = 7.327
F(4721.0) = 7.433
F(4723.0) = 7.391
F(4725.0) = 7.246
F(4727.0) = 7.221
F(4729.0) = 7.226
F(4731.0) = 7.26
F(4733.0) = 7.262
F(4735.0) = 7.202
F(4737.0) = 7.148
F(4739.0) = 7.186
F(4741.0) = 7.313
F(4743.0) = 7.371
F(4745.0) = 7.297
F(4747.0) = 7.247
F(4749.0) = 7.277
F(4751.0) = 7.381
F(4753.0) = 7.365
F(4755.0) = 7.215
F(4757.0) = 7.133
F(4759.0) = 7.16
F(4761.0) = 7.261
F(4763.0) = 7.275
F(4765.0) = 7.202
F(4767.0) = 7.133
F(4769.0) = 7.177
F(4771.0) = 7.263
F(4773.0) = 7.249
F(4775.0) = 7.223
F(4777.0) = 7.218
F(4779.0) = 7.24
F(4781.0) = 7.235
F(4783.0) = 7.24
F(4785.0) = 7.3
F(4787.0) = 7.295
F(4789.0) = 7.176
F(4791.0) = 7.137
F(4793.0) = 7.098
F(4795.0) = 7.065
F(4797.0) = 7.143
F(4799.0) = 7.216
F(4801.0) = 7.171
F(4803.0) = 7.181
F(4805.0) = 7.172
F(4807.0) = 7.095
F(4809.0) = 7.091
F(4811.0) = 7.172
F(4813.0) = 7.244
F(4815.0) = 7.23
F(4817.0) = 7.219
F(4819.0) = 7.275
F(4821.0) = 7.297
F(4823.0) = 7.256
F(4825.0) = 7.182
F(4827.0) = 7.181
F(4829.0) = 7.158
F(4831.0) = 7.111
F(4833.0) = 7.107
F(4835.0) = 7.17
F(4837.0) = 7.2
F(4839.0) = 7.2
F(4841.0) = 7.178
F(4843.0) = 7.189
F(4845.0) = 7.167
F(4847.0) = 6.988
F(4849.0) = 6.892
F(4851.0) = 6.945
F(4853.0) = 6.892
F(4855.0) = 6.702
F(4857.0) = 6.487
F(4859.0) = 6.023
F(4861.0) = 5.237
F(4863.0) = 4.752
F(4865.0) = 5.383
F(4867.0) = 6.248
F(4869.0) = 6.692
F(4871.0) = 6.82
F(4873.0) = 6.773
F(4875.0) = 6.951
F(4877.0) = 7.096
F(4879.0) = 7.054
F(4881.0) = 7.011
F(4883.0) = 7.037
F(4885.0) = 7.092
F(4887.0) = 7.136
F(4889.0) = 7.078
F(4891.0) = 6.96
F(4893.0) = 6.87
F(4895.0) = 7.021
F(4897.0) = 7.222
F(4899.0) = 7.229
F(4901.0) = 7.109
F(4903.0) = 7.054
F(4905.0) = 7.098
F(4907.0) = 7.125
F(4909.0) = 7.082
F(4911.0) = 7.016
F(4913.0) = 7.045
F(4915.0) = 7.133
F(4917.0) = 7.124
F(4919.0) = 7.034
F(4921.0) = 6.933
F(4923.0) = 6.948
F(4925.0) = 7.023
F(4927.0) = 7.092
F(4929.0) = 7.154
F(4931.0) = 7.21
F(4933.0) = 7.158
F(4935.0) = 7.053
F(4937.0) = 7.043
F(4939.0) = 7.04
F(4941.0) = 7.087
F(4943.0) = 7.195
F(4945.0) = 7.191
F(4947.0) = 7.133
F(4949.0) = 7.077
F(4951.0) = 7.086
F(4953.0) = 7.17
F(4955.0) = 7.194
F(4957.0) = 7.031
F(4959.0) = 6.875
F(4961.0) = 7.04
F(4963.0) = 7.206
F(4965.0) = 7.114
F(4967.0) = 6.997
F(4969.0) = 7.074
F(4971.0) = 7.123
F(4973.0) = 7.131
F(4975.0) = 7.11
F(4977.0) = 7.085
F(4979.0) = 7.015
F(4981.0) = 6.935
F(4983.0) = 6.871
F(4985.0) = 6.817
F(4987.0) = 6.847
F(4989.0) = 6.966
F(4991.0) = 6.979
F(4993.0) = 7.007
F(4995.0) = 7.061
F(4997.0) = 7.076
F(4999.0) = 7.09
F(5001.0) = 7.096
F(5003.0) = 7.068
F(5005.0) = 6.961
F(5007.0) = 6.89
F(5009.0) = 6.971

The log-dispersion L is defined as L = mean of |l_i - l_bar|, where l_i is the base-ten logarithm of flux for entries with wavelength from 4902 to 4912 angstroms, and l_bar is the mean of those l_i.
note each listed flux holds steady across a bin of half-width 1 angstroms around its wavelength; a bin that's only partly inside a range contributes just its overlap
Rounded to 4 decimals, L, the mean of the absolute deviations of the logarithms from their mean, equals 0.0020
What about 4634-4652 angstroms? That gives 0.0028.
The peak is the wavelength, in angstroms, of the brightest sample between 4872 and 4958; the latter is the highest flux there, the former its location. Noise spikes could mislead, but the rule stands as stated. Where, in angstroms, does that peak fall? 4899.0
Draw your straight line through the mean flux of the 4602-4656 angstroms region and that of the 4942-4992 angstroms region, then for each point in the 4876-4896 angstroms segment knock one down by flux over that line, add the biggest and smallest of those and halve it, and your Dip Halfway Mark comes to 0.015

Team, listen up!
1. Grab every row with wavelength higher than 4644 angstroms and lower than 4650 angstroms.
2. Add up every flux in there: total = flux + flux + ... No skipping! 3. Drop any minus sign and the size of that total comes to 22.0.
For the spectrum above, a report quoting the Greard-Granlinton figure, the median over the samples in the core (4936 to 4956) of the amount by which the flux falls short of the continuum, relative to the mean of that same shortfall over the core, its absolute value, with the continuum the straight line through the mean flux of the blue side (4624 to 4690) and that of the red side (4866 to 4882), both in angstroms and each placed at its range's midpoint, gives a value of 0.99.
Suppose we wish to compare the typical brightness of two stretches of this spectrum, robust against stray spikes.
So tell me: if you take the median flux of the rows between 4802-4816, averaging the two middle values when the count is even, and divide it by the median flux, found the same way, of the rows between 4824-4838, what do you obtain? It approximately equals 1.00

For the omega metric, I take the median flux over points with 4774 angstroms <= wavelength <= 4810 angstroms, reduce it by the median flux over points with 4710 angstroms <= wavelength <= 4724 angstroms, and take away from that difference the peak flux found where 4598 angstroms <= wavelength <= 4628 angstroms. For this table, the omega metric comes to -7.52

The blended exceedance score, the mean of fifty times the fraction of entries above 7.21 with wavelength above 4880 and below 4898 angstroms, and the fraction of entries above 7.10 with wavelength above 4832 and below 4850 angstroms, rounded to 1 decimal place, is 3.2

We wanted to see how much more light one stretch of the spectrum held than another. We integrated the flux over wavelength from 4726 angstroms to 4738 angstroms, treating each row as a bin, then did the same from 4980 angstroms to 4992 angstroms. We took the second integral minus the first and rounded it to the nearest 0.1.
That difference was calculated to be -3.8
